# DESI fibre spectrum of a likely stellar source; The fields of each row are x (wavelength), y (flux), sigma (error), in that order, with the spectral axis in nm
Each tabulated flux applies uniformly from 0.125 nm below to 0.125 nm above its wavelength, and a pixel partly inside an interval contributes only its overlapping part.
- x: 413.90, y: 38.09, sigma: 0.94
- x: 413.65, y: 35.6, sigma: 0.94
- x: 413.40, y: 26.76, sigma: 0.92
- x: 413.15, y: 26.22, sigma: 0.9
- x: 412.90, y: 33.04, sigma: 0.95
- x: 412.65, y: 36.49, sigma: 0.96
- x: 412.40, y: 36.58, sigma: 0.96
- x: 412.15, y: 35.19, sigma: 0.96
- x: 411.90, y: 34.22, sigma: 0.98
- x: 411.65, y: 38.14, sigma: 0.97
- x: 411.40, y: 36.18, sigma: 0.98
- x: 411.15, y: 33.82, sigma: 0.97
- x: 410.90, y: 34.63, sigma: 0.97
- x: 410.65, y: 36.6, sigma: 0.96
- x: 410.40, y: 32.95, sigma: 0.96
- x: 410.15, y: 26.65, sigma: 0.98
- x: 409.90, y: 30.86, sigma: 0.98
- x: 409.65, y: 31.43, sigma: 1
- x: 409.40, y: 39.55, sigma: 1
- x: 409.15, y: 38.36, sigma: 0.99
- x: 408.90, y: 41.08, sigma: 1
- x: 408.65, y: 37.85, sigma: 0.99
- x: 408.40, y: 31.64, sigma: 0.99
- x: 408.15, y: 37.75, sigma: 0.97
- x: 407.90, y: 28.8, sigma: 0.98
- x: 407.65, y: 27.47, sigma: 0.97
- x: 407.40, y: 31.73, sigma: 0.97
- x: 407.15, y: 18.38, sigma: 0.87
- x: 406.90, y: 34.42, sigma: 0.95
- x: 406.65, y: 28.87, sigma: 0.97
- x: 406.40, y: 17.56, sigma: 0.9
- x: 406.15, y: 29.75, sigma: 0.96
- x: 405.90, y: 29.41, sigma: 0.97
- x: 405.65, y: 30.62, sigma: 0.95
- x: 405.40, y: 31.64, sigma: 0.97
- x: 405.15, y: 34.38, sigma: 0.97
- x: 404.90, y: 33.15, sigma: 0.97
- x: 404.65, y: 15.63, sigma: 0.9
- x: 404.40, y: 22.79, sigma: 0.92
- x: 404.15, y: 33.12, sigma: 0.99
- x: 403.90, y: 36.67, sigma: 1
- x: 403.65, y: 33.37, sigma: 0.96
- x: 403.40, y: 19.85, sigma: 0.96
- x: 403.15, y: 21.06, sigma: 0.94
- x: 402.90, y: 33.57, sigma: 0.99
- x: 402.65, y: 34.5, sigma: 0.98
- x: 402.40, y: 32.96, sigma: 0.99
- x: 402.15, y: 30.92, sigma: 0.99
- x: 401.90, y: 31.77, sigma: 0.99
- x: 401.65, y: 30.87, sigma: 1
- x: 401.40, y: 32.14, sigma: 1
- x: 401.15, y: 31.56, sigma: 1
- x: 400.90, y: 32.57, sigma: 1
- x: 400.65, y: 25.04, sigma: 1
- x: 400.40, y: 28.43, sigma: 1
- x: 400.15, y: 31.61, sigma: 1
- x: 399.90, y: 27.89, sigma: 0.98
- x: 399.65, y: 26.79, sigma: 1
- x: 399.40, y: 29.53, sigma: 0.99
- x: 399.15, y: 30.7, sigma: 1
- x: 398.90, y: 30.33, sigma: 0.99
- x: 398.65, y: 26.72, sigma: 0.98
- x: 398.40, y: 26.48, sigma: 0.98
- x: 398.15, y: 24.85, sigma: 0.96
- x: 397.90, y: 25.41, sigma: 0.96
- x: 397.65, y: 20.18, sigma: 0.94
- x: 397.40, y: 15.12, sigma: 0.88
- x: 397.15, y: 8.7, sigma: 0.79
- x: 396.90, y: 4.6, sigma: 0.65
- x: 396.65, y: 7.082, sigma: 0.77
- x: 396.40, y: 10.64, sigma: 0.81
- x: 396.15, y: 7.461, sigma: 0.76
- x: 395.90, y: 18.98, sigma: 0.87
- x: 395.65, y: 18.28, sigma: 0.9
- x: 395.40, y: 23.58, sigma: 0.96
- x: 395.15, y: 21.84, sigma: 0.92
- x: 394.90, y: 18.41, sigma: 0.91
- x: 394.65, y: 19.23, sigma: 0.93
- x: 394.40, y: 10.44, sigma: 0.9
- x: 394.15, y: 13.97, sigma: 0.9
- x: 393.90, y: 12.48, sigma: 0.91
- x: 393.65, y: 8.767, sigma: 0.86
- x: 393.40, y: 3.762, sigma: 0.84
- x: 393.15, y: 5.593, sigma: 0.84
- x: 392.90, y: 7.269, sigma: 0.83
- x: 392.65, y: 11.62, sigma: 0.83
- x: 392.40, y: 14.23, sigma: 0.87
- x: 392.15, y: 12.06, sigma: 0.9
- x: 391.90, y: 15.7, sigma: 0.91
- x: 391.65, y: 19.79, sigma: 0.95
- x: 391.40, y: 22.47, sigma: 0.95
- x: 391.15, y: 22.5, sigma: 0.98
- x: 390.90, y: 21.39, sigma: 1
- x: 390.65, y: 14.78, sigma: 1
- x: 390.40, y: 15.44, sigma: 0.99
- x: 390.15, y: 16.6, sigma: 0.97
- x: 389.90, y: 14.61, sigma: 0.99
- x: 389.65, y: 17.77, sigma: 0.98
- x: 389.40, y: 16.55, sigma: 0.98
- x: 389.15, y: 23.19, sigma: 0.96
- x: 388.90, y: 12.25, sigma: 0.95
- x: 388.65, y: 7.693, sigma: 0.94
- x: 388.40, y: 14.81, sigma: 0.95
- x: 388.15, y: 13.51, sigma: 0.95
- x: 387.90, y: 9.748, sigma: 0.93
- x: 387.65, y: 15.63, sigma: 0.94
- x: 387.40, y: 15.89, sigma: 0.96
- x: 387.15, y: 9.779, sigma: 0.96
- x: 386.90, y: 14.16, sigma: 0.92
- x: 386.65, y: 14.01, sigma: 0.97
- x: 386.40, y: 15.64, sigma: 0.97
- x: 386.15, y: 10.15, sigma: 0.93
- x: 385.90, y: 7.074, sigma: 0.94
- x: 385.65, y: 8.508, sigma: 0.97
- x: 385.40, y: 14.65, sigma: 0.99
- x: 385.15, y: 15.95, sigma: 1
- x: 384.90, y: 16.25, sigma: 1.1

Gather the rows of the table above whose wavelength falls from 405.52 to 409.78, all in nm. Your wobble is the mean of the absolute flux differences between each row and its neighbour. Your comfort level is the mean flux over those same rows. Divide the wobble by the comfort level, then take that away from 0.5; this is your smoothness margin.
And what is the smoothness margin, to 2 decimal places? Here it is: 0.30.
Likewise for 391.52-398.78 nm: 0.26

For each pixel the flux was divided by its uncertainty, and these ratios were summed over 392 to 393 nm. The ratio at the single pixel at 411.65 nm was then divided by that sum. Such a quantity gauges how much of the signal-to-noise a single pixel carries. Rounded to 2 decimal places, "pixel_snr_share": 0.75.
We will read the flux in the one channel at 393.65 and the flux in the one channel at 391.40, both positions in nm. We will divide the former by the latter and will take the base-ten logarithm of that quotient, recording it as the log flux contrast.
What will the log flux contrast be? -0.41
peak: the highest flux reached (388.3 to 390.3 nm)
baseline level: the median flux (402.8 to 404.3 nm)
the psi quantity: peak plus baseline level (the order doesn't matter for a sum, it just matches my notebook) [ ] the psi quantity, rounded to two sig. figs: 56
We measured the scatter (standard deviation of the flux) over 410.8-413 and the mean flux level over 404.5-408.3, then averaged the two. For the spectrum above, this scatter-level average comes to 15.1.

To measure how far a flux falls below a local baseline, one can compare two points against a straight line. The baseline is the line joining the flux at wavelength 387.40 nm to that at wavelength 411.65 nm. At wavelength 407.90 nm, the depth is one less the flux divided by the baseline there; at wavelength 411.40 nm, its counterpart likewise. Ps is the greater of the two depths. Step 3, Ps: 0.17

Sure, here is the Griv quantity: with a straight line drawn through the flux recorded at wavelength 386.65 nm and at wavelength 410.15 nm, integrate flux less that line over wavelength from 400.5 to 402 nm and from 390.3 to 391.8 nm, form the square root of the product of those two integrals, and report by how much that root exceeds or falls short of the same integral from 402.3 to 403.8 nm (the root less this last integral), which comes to -2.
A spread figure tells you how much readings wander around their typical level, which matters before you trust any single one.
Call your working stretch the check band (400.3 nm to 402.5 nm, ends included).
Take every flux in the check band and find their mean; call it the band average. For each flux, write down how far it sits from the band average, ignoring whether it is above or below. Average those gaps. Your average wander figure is 1.8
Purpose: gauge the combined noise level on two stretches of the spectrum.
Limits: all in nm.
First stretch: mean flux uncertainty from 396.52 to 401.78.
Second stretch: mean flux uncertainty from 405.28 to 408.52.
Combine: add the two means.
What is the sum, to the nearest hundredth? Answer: 1.90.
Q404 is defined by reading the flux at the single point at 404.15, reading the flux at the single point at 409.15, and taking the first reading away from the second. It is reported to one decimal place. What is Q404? 5.2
